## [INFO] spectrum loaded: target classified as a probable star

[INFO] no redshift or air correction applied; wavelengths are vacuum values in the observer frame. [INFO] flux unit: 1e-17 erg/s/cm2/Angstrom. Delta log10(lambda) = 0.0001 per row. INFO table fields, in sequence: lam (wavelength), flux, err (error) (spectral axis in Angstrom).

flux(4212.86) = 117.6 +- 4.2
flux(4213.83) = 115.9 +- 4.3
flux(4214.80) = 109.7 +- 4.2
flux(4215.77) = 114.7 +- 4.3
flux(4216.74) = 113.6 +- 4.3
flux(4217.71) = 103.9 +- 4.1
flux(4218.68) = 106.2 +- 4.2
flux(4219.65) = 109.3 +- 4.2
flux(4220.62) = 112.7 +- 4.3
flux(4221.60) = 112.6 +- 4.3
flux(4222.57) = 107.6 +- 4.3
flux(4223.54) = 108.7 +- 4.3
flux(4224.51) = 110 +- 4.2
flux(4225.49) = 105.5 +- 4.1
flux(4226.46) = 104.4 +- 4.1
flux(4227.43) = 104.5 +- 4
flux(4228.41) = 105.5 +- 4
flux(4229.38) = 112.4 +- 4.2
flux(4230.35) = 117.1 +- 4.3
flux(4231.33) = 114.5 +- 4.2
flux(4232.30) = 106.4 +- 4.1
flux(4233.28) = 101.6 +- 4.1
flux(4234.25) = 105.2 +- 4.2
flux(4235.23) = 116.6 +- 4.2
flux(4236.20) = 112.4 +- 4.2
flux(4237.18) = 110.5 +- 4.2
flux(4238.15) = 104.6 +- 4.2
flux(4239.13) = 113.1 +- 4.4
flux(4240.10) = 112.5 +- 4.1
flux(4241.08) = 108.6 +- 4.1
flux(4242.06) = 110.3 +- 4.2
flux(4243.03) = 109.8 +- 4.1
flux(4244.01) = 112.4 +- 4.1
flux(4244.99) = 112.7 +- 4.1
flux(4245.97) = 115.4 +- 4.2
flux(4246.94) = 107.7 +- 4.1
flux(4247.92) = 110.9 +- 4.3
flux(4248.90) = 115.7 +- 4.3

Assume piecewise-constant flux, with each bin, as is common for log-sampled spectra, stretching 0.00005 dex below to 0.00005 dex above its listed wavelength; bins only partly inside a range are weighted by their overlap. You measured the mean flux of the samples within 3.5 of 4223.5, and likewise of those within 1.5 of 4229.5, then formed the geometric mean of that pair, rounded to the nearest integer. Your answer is 110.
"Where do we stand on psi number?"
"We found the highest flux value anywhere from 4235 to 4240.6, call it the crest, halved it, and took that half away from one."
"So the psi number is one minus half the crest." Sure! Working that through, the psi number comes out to -57.3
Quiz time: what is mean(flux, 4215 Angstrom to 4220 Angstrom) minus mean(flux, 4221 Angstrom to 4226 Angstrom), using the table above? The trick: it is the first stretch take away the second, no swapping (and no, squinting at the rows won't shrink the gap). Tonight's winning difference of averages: 1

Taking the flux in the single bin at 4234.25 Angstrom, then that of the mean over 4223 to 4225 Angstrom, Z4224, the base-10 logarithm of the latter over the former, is 0.017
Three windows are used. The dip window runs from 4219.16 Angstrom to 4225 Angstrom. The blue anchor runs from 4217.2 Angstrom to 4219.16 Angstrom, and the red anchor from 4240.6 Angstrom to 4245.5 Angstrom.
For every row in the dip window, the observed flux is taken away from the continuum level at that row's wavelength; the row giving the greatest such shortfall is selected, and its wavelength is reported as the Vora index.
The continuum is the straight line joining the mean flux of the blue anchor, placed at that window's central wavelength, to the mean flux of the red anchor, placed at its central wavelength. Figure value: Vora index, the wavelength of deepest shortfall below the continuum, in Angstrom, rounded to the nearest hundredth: 4222.57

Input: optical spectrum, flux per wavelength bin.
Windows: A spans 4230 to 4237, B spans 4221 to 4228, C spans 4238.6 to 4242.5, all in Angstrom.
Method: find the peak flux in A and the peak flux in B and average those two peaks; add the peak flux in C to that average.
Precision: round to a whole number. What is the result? 228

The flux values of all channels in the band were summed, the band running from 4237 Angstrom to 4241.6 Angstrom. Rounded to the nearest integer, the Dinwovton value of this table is 549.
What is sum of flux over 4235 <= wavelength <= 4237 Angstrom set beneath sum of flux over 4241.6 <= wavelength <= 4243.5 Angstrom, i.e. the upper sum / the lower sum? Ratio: 1.0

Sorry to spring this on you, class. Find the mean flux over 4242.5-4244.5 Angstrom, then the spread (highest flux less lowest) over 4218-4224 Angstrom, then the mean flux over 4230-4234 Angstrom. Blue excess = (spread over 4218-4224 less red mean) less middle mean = -214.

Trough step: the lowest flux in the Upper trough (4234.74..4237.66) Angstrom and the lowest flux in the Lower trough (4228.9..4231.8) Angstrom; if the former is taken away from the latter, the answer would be 2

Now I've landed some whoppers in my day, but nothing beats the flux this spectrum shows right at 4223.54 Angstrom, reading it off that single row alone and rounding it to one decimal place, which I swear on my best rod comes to 108.7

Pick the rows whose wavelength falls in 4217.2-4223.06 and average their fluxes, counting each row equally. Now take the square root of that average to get 10.4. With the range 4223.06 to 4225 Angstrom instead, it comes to 10.5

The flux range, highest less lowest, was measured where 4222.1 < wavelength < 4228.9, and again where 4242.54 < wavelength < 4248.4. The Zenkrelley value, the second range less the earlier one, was 2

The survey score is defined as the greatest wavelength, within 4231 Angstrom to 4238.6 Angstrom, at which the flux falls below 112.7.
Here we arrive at 4238.15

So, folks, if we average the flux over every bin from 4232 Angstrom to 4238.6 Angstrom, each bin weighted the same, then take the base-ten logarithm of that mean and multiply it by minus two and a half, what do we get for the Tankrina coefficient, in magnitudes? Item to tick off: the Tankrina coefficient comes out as -5.09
